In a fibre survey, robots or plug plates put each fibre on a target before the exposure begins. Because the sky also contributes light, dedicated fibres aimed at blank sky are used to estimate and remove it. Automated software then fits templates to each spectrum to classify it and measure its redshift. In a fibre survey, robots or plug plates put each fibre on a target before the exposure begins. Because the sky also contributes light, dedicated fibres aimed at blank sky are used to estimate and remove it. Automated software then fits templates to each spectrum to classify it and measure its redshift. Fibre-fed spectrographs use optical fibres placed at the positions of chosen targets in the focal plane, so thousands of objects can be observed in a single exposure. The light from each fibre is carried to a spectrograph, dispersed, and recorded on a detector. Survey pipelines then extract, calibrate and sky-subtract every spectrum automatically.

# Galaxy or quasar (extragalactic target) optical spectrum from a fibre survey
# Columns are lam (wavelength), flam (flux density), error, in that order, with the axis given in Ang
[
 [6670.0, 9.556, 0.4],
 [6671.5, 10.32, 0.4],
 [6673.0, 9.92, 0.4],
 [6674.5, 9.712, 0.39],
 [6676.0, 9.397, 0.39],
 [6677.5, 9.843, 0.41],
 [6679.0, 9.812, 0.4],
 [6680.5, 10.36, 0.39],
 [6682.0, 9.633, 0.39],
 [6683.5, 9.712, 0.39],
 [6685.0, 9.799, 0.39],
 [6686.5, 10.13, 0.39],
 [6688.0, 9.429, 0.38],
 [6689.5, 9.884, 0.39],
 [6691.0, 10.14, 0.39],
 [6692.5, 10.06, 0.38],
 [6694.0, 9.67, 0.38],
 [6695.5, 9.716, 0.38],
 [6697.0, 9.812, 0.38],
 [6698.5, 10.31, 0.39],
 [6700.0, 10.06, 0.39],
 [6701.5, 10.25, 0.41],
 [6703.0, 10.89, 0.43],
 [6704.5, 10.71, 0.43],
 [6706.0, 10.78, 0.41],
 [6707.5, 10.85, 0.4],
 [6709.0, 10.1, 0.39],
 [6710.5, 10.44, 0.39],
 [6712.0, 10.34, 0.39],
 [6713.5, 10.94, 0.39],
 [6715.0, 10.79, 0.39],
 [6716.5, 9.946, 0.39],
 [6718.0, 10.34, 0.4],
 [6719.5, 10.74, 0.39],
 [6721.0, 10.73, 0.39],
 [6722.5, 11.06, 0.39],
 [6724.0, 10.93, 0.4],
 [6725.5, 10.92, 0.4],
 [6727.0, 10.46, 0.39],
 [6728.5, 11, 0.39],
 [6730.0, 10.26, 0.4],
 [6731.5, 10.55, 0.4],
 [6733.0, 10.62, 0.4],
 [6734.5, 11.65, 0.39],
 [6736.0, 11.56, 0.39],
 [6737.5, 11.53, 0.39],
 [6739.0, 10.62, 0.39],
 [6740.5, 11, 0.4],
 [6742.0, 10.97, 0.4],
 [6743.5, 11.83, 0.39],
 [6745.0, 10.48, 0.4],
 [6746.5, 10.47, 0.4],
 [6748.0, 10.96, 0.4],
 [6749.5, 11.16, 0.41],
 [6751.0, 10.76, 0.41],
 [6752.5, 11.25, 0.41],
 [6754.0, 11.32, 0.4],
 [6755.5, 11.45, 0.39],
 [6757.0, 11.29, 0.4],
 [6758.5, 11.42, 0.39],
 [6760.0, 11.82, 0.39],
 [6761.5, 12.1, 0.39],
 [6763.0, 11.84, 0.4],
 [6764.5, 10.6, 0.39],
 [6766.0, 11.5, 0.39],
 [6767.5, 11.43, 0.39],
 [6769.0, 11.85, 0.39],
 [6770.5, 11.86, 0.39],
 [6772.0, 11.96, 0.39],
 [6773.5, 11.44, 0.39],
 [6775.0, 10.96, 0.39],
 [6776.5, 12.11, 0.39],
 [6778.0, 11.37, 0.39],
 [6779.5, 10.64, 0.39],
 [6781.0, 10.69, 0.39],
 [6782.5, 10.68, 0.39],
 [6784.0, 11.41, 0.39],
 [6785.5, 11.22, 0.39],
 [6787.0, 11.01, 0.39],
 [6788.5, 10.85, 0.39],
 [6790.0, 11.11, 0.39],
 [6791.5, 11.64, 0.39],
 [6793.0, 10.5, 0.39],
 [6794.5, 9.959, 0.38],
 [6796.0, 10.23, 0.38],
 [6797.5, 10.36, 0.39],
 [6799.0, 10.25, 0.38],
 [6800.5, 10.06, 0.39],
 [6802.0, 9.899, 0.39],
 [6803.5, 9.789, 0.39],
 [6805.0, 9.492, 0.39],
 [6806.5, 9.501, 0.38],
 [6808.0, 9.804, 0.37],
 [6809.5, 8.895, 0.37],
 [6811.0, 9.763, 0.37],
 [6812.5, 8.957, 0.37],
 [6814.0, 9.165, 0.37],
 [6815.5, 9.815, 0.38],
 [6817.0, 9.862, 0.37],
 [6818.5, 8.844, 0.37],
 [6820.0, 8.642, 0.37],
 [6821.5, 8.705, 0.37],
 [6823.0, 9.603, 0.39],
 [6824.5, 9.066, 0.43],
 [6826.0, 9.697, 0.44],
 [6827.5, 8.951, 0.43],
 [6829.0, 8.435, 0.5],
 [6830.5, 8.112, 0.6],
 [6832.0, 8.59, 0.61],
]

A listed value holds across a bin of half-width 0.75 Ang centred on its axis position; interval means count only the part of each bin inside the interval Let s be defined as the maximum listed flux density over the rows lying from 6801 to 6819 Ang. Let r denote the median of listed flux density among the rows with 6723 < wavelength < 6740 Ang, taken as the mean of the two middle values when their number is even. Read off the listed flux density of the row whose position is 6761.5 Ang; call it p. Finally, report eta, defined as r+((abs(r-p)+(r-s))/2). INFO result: 12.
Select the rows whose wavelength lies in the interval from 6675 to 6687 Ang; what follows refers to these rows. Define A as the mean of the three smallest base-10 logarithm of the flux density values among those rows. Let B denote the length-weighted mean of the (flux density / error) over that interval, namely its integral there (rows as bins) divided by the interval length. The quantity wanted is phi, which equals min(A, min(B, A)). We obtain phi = 0.98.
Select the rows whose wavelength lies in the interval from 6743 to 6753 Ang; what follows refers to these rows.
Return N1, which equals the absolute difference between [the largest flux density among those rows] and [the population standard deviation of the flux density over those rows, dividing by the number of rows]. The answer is 11.4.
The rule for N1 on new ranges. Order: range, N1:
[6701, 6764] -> 11.6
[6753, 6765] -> 11.7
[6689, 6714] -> 10.5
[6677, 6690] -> 10.1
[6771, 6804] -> 11.5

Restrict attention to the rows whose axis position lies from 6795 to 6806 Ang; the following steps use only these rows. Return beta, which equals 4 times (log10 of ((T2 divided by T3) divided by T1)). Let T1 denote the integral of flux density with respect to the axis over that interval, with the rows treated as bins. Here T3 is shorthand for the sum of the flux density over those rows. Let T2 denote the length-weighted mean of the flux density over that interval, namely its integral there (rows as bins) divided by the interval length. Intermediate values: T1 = 110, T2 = 10.0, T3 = 70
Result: -11.55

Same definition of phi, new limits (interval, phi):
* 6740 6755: 1.02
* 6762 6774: 1.05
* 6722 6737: 1.02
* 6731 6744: 1.03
